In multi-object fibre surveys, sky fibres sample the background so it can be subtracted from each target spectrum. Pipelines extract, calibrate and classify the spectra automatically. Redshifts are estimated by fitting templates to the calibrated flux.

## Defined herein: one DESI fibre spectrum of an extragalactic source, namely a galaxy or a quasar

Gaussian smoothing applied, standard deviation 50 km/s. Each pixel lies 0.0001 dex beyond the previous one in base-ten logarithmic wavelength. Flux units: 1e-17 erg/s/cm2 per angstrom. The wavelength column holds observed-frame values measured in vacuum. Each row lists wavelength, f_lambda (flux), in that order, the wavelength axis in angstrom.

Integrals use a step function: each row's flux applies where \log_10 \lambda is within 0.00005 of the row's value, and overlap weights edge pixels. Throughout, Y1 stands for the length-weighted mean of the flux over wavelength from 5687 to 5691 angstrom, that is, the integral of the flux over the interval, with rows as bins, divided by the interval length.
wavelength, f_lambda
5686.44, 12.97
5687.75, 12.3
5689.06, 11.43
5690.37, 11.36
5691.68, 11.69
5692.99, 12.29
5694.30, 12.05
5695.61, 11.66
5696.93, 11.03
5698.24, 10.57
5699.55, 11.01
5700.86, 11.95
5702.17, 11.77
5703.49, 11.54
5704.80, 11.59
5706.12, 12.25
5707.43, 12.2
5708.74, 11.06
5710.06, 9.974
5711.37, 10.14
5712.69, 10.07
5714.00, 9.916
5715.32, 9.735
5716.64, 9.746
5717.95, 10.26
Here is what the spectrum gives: 11.7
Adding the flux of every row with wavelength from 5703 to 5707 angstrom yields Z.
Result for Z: 35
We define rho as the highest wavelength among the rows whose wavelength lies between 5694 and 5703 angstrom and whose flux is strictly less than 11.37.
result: 5699.55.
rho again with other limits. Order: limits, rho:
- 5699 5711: 5710.06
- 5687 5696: 5690.37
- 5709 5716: 5715.32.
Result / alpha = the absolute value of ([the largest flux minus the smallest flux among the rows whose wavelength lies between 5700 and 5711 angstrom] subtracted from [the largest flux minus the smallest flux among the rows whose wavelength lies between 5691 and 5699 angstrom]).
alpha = 0.6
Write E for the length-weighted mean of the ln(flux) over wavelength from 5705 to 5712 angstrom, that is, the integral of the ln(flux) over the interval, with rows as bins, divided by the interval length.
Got 2.41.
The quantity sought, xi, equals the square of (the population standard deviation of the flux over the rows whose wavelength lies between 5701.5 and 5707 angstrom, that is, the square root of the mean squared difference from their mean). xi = 0.08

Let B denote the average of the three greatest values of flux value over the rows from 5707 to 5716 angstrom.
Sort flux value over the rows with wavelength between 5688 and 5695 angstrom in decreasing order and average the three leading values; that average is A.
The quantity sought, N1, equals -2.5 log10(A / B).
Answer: -0.08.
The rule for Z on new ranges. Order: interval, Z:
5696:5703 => 56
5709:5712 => 20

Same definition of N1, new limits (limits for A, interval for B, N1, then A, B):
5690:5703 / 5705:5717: -0.02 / 12.1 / 11.8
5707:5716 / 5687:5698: 0.10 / 11.1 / 12.2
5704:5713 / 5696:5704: -0.02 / 12.0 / 11.8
